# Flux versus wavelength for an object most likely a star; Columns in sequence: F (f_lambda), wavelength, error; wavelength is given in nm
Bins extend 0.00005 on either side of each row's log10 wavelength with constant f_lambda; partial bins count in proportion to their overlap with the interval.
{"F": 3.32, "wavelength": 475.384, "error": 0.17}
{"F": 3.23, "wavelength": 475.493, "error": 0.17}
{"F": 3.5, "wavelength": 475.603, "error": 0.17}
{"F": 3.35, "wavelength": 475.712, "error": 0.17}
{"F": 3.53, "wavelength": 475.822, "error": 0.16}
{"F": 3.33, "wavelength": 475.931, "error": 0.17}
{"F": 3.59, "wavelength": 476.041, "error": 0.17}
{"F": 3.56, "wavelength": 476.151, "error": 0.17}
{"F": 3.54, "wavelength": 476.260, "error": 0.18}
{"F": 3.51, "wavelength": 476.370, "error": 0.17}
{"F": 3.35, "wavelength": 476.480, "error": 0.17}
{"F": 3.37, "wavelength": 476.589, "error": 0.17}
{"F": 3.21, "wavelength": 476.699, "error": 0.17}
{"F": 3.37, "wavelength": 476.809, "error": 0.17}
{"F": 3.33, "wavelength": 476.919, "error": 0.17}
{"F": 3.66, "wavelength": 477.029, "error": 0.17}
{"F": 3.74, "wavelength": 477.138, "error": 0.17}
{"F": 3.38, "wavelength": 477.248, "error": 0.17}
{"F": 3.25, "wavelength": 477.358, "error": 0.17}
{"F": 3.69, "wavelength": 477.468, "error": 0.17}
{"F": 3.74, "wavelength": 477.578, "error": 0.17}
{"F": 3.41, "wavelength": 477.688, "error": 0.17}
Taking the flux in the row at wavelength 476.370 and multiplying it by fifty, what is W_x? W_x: 175.5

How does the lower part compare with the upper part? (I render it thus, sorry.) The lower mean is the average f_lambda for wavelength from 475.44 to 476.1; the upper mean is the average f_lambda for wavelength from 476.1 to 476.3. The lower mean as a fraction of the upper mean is 0.96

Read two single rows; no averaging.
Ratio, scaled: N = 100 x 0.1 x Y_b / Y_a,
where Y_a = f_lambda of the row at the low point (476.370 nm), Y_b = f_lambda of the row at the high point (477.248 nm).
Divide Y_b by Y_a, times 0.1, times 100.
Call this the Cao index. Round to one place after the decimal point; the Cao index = 9.6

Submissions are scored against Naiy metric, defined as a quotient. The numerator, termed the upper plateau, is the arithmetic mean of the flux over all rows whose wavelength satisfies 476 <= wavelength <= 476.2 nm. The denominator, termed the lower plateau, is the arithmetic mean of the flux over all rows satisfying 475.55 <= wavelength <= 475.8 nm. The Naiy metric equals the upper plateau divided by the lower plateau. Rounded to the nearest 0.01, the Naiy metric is 1.04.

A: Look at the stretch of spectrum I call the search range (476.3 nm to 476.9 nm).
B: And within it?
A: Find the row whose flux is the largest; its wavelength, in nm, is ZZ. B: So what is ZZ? 476.370 nm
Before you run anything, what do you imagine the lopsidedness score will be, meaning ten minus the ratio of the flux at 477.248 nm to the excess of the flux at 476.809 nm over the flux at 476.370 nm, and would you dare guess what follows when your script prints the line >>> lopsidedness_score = 34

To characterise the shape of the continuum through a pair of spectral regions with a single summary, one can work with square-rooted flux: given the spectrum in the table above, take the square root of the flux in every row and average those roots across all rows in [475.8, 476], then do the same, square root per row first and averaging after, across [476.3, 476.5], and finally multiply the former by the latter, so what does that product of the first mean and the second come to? 3.43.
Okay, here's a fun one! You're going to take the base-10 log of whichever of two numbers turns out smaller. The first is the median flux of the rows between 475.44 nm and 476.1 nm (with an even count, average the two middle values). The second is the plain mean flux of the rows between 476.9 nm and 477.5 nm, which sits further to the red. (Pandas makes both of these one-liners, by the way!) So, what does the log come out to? 0.535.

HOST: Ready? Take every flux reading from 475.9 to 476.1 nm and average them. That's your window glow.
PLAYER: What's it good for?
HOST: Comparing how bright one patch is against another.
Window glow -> 3.46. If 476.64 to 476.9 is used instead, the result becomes 3.29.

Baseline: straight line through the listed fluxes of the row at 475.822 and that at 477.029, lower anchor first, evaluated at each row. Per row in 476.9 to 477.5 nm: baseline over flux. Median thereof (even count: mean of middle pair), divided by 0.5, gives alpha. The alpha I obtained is 2.09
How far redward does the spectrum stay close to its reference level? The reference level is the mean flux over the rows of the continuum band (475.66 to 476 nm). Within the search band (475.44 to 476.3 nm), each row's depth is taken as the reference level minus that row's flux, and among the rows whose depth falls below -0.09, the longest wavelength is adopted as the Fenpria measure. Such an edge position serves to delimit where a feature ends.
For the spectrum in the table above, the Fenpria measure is 476.260 nm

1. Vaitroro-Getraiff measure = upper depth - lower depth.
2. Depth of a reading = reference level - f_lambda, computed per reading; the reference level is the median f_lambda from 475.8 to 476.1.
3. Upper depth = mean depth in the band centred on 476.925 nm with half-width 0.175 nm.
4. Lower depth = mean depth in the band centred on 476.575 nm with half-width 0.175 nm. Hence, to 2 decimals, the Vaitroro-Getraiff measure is -0.14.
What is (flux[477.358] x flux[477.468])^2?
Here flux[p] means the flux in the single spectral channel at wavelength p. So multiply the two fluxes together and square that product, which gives 144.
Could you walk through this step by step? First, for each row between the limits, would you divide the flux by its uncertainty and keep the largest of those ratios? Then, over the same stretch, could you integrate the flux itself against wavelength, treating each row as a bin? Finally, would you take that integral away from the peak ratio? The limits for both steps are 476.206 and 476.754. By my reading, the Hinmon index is 18.8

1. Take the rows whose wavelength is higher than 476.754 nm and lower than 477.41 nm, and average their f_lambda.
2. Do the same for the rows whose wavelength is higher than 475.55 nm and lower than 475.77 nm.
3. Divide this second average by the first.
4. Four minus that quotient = 3.01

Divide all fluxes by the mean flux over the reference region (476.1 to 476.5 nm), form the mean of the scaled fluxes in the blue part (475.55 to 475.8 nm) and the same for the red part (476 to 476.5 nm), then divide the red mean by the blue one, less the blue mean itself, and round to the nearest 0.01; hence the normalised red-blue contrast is 0.04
